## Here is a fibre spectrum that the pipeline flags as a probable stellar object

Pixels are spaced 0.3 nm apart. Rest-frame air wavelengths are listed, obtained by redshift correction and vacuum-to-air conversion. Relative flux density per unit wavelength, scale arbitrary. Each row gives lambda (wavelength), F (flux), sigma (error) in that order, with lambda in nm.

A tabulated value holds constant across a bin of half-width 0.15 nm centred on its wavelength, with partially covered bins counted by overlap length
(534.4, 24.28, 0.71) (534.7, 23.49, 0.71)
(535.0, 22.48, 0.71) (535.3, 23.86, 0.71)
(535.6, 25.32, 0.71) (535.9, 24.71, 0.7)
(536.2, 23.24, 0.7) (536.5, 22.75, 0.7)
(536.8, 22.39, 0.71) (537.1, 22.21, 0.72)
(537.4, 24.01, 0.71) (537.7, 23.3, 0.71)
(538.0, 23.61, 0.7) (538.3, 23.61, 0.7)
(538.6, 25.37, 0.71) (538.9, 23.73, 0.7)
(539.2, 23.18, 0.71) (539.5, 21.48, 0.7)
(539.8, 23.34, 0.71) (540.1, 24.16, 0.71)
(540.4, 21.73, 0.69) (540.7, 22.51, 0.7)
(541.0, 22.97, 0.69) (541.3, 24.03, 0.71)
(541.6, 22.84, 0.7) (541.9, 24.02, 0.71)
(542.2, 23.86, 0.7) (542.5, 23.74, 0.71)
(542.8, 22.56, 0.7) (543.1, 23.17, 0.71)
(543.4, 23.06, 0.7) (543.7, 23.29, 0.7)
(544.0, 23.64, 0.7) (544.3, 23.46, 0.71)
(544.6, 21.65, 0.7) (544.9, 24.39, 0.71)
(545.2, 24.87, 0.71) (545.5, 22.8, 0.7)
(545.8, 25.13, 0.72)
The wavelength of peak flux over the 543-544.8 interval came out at 544.0 nm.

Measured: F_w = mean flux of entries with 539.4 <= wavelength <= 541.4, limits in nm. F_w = 22.9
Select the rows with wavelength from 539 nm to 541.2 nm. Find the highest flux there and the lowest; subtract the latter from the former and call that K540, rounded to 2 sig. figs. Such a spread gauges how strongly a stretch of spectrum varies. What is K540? 2.7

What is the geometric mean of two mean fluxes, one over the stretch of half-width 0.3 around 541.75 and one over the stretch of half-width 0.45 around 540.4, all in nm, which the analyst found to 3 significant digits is 23.1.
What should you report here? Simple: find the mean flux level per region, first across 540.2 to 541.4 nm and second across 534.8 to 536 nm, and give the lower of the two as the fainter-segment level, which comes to 22.8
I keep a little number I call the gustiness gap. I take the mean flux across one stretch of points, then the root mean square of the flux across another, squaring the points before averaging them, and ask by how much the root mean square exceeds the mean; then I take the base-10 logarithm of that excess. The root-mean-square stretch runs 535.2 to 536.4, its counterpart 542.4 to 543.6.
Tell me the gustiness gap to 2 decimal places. 0.07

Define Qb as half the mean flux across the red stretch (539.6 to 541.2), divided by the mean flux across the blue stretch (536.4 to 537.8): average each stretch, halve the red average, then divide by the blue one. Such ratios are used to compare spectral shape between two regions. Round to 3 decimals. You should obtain 0.500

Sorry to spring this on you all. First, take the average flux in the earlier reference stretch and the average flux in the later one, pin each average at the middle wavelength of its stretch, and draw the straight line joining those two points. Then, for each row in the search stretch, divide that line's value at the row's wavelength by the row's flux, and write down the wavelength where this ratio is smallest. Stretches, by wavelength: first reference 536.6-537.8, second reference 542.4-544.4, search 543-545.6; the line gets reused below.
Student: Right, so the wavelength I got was 545.2 nm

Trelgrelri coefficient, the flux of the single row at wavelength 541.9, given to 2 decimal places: 24.02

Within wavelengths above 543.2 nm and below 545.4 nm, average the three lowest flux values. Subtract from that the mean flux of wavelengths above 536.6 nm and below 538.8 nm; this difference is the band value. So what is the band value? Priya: -0.8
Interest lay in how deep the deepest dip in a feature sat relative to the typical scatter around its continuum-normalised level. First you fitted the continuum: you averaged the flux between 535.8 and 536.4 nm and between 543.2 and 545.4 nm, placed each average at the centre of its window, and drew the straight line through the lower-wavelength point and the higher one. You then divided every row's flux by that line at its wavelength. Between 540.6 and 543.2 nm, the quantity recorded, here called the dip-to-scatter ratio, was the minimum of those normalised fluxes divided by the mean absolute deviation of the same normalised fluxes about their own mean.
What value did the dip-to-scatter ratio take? 41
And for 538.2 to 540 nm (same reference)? 28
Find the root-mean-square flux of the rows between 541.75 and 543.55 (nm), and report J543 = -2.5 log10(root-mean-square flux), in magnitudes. -3.423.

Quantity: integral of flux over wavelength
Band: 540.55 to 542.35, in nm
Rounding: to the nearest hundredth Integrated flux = 42.07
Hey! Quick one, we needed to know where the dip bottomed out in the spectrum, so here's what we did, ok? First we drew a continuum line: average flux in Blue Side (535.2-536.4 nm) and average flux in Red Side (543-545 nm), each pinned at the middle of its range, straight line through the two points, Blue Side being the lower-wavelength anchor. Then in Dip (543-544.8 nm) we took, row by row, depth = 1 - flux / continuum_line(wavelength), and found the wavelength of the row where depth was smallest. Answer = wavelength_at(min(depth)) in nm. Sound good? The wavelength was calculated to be 544.0 nm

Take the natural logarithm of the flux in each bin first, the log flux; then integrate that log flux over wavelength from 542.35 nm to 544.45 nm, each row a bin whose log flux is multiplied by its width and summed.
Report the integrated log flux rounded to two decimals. 6.61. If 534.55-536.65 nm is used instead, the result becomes 6.65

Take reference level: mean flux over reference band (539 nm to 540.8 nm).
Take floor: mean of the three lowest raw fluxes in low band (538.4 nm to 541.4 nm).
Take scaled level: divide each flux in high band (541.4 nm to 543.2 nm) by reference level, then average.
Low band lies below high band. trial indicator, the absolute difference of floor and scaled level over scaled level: 20.3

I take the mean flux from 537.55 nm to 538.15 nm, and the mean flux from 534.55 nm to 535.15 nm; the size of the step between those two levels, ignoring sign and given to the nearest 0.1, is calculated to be 0.5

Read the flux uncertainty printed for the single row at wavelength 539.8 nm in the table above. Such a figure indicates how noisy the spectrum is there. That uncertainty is 0.710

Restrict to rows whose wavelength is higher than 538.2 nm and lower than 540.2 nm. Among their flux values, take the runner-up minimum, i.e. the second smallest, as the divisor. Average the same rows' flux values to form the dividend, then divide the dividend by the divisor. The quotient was 1.02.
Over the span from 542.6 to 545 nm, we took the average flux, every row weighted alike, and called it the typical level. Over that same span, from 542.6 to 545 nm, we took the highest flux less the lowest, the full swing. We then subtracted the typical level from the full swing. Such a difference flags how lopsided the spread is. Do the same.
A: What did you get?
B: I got -20.4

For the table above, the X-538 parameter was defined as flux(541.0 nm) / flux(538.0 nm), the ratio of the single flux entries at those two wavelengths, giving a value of 0.97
